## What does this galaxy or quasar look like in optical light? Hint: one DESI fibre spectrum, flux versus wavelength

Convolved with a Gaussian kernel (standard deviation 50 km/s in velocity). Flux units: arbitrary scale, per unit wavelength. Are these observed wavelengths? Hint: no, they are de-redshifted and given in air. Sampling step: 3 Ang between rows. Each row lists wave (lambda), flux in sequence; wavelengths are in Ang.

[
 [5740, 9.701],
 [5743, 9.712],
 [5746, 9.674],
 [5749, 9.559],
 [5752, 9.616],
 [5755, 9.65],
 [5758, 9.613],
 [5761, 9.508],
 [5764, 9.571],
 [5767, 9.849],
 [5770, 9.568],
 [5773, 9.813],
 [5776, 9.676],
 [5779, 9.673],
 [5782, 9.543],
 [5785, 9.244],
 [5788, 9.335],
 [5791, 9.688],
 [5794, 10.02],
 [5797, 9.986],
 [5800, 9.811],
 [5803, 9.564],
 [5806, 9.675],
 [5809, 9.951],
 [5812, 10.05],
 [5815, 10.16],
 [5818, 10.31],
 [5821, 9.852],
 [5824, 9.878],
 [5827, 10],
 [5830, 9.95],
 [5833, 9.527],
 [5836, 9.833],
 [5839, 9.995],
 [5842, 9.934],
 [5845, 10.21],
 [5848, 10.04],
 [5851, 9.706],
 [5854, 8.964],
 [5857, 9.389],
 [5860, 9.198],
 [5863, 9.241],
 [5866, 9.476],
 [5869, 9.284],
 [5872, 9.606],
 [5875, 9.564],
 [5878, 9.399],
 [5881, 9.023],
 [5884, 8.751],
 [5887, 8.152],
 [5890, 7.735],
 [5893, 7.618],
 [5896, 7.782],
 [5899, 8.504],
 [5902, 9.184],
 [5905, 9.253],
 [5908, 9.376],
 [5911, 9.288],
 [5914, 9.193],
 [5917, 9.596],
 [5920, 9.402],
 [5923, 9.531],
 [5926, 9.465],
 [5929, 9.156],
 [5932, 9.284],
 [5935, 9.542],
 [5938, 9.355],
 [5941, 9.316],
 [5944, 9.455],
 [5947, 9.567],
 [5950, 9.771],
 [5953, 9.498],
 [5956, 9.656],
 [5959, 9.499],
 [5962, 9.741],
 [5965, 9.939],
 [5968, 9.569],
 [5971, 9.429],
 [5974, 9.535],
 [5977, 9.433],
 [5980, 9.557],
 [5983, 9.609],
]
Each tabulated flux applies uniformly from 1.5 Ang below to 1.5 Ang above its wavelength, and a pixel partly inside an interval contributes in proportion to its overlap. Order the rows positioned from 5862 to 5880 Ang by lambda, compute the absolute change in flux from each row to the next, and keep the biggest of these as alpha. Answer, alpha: 0.32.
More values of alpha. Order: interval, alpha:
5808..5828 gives 0.46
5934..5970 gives 0.37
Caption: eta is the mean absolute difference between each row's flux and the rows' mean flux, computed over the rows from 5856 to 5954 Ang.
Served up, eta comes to 0.4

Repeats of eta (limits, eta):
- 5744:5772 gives 0.1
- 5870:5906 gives 0.6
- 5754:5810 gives 0.2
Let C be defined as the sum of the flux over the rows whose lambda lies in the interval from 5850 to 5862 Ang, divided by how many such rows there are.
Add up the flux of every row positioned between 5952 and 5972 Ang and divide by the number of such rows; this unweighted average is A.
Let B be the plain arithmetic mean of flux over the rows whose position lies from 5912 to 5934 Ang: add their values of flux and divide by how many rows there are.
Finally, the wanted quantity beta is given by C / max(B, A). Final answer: 0.968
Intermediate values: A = 9.62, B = 9.4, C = 9.31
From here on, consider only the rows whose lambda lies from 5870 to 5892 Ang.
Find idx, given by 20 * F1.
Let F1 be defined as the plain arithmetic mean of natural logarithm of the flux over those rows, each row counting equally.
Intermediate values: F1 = 2.18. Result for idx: 43.6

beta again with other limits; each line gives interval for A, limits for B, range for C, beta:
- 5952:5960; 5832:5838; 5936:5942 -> 0.964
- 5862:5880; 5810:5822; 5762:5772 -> 0.957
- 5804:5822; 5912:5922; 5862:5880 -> 0.943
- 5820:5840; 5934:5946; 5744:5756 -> 0.976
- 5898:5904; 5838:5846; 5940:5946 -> 0.934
